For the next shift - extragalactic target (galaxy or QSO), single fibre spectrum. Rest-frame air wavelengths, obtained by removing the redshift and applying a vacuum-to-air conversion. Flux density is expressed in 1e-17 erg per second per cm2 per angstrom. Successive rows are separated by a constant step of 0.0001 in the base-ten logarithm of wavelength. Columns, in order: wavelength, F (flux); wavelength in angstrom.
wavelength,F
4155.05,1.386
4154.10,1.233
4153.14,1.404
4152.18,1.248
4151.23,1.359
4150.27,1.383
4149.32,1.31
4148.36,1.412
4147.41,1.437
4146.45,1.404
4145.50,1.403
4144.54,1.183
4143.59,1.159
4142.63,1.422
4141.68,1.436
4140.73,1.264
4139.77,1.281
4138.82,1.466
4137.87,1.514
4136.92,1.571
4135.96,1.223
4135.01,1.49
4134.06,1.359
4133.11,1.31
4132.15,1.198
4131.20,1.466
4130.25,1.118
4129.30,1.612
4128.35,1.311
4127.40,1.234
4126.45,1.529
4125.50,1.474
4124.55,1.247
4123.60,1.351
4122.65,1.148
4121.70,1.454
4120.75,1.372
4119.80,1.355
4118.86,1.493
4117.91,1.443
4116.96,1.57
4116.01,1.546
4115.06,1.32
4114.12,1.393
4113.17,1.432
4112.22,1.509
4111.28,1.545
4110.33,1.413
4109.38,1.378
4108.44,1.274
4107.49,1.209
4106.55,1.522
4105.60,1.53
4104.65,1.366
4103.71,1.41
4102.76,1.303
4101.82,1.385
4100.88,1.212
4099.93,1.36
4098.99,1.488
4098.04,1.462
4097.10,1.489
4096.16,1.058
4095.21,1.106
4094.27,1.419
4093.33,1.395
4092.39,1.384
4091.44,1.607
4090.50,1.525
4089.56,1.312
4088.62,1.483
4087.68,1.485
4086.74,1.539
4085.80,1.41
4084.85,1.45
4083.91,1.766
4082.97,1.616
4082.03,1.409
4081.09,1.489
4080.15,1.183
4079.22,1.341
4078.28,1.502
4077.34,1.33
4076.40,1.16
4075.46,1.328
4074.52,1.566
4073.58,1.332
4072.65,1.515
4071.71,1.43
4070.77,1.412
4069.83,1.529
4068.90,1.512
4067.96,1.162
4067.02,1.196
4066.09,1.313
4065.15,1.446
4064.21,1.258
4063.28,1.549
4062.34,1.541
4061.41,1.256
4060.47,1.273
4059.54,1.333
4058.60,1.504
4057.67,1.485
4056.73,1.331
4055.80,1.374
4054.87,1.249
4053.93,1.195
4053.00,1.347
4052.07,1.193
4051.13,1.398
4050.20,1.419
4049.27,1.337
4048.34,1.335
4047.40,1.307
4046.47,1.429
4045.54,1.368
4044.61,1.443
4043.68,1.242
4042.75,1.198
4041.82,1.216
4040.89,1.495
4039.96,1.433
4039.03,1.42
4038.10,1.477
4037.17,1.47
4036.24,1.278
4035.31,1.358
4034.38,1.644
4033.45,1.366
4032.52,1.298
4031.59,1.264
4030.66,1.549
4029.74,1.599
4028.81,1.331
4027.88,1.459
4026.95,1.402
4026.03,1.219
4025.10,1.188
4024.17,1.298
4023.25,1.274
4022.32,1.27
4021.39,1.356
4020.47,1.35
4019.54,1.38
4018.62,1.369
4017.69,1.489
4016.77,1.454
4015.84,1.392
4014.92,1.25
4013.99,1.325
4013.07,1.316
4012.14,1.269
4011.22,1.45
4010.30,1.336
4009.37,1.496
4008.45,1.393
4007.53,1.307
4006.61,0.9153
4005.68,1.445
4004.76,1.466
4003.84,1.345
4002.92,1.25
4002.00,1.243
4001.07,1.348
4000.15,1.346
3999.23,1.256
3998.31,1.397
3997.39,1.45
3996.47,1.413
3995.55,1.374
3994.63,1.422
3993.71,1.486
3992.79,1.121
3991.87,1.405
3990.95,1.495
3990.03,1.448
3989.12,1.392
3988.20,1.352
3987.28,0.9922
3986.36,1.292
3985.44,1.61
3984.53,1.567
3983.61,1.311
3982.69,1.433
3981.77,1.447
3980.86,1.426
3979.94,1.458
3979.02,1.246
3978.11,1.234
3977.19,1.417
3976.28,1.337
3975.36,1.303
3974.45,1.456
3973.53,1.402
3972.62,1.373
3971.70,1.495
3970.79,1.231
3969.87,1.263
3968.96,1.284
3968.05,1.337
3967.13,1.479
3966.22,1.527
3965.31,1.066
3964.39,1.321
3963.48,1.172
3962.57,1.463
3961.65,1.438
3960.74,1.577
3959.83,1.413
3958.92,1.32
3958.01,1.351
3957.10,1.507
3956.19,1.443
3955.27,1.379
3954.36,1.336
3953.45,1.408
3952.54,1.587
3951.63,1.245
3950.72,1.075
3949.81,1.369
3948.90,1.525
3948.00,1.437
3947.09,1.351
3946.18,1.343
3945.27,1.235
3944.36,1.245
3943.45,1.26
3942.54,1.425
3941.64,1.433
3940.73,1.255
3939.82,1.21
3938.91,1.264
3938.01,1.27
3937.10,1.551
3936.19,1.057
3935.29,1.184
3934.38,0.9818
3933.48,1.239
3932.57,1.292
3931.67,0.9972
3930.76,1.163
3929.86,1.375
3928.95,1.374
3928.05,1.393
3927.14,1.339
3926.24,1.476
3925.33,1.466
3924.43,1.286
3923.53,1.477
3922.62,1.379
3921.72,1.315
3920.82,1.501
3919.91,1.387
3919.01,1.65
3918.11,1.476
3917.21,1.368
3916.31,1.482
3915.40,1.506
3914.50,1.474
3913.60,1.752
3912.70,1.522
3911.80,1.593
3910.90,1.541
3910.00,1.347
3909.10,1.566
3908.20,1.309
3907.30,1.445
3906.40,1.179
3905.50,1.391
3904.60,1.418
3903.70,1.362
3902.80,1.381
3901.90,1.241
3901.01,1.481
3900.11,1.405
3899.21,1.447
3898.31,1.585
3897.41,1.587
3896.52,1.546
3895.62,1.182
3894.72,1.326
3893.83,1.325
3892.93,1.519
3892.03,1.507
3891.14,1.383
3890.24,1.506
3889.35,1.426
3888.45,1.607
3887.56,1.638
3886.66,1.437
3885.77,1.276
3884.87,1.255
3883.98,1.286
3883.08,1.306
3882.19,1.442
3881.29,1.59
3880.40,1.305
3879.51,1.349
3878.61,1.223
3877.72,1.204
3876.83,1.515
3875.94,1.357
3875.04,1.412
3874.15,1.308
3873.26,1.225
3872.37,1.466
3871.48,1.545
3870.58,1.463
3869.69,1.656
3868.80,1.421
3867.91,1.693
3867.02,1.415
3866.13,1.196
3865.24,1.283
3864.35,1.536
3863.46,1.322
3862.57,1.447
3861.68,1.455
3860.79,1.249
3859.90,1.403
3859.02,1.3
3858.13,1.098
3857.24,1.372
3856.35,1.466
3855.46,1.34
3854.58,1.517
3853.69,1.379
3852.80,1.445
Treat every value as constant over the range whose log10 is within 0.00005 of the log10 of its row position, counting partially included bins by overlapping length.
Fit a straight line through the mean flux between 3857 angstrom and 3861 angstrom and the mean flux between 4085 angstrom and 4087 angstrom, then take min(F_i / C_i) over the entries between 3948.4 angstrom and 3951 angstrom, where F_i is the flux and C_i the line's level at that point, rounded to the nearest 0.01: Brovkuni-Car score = 0.79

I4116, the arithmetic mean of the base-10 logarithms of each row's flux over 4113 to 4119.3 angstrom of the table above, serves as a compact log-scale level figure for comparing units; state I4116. 0.163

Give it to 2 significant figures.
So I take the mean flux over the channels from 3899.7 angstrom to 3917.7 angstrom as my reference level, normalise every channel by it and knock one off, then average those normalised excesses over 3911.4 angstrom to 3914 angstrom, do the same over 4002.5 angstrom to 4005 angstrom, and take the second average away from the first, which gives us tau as 0.19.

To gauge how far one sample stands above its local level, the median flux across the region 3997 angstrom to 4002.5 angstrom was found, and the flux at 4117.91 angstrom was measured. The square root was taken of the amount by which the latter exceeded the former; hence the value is 0.310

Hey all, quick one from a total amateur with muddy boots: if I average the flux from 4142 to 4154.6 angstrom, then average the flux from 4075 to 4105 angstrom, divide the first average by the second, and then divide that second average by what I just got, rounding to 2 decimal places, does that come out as 1.47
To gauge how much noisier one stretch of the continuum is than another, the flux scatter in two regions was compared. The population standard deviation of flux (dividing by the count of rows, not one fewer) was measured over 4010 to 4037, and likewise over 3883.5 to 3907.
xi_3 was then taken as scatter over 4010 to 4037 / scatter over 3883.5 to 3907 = 0.84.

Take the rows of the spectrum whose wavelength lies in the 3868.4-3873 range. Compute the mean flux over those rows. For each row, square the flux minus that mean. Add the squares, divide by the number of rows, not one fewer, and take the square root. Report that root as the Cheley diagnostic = 0.083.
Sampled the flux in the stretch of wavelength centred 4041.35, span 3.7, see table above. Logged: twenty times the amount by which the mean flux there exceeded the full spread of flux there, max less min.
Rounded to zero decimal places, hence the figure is 21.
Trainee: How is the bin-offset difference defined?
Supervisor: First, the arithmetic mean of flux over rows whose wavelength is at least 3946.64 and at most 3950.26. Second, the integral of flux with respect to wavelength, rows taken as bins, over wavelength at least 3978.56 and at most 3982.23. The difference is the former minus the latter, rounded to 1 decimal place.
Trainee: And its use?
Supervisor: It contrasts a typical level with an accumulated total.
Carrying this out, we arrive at -3.7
